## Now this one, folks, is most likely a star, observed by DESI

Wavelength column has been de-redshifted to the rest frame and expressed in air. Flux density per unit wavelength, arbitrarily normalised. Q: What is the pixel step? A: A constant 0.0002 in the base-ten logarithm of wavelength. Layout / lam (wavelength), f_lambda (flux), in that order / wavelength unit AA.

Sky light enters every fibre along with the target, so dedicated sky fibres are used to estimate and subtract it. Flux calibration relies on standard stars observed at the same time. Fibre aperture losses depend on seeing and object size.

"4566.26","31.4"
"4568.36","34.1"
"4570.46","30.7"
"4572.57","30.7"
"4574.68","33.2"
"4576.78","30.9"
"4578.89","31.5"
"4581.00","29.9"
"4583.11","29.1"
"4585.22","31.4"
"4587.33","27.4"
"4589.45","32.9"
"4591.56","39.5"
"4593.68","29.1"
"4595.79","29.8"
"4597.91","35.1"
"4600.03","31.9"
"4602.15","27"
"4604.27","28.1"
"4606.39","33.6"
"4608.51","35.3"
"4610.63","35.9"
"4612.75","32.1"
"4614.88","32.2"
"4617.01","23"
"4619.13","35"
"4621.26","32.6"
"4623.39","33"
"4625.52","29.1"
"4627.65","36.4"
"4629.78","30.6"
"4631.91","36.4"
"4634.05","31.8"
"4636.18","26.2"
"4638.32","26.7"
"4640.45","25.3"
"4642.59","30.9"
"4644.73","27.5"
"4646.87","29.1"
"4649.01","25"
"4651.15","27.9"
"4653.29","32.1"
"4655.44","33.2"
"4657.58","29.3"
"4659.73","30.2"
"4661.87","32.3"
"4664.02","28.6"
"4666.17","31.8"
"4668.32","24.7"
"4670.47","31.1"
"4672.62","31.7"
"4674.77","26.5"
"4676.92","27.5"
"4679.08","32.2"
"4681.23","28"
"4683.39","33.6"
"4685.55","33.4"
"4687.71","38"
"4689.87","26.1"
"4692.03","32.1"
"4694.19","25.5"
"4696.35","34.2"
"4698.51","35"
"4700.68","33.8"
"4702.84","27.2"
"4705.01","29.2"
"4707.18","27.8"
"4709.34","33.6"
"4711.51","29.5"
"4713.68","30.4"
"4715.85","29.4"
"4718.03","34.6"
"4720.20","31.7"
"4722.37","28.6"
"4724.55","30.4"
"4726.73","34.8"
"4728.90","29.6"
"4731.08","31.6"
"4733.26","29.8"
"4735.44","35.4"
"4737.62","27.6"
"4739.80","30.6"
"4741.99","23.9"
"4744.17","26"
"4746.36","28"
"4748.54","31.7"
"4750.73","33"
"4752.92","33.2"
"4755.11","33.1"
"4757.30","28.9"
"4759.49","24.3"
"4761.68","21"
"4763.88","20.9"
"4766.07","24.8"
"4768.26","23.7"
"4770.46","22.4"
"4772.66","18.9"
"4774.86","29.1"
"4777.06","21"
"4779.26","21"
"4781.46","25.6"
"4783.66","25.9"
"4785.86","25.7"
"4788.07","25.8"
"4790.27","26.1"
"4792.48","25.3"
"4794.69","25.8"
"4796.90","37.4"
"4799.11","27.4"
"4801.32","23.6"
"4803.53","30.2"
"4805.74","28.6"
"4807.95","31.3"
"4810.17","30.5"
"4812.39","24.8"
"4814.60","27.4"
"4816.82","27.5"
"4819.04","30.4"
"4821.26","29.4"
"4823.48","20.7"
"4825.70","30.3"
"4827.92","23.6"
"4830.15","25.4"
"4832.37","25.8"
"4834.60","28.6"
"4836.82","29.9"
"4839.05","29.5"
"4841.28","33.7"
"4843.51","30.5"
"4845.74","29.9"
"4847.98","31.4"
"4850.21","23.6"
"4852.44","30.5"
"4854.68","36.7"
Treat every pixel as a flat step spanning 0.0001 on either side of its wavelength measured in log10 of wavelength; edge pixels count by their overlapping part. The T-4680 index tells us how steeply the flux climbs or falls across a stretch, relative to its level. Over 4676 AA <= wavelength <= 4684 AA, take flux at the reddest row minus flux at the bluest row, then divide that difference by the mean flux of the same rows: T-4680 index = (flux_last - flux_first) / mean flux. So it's 0.20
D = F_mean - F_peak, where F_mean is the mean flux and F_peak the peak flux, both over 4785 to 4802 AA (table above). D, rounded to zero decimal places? -10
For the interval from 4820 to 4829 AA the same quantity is -4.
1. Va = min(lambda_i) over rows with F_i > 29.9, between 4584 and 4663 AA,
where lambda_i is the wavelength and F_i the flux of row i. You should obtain 4585.22 AA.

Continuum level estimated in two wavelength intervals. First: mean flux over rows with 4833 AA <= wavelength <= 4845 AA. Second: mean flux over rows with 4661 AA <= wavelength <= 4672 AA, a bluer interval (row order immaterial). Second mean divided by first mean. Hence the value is 0.98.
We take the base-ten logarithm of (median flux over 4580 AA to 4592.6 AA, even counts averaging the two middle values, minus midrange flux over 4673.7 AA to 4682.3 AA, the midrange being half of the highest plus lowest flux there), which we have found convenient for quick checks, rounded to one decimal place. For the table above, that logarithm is 0.1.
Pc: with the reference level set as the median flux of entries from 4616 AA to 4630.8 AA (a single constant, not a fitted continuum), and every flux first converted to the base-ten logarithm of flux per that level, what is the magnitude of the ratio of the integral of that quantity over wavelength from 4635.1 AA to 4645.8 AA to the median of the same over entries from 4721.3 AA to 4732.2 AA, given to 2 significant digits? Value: 27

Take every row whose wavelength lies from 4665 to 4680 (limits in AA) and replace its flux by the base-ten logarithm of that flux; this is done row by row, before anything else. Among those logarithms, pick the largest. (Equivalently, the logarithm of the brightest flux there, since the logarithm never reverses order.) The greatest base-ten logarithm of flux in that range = 1.51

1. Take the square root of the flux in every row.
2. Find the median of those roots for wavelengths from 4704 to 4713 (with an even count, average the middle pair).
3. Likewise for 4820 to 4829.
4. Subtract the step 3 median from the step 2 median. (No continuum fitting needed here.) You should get 0.28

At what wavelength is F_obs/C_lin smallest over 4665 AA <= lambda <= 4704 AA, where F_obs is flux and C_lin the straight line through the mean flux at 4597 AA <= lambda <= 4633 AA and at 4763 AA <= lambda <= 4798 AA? 4668.32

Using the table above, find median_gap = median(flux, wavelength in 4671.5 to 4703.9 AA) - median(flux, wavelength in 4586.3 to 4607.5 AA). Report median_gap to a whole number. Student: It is 1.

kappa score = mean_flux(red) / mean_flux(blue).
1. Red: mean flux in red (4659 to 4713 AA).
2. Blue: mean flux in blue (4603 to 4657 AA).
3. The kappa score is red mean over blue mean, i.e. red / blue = 0.99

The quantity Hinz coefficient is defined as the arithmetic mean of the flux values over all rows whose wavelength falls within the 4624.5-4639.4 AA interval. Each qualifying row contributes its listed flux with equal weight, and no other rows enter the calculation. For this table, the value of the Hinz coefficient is 31.0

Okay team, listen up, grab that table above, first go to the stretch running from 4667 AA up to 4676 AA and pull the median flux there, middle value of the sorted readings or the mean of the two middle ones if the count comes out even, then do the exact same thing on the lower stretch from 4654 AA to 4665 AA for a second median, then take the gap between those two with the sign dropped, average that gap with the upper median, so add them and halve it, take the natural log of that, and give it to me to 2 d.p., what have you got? 2.71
